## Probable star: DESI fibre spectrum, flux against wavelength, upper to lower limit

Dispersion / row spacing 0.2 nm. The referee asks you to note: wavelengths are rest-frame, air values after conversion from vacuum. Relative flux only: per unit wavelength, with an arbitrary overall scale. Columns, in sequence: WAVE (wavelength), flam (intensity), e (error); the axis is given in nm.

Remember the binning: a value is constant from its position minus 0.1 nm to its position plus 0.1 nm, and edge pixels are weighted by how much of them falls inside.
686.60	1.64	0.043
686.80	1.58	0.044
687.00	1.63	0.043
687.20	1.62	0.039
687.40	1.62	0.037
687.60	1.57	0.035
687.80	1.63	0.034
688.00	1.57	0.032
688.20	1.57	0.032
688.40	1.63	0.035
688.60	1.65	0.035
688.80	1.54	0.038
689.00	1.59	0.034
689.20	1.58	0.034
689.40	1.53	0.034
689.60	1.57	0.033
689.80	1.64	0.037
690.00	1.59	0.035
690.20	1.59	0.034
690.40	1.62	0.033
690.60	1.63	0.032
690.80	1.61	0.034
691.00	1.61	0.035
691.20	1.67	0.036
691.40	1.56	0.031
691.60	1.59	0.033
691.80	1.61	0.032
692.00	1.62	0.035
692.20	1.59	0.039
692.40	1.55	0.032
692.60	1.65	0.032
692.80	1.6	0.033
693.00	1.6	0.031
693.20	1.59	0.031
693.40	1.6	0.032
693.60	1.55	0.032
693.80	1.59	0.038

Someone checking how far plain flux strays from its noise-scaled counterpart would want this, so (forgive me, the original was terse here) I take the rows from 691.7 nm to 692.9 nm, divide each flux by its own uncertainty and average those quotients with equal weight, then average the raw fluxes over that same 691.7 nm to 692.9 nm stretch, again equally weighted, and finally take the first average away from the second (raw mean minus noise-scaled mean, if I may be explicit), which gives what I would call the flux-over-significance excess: -46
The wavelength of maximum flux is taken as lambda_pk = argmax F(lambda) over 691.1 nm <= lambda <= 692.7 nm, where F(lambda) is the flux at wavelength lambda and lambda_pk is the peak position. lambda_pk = 691.20 nm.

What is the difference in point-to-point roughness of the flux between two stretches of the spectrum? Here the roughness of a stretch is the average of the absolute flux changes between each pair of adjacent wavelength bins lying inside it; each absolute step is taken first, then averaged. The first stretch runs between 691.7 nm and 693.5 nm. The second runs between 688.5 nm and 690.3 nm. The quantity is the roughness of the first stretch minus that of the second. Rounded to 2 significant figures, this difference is -0.016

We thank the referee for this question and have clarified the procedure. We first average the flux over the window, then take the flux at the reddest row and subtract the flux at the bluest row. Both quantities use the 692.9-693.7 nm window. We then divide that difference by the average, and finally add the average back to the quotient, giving 1.55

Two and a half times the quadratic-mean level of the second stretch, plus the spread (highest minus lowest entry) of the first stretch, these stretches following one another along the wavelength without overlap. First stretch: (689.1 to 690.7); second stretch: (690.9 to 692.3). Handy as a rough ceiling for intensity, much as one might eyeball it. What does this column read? 4.13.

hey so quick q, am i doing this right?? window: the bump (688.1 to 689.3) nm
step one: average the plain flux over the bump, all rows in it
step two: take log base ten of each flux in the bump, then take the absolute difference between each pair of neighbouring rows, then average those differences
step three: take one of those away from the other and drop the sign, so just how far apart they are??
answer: 1.580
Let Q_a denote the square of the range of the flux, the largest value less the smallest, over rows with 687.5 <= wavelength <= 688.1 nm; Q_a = 0.004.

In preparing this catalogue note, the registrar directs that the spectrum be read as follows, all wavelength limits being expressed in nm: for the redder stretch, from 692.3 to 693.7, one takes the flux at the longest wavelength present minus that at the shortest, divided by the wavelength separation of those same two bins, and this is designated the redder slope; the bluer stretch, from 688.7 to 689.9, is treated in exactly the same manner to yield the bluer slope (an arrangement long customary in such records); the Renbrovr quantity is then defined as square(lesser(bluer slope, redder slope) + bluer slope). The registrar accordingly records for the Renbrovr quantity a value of 0.010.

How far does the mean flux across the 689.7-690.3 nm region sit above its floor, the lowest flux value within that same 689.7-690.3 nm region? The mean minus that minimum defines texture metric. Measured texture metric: 0.017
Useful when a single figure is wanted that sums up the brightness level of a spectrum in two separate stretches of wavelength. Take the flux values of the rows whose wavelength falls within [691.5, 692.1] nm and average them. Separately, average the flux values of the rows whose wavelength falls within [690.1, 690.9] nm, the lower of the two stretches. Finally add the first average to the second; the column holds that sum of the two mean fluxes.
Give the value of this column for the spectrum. 3.22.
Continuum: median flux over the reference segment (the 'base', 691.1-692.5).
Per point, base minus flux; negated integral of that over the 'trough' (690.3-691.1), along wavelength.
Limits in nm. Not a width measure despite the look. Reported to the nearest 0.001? 0.022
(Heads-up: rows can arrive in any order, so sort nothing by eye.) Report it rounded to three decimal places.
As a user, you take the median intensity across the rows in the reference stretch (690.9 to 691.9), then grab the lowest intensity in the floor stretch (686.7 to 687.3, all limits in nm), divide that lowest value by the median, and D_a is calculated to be 0.981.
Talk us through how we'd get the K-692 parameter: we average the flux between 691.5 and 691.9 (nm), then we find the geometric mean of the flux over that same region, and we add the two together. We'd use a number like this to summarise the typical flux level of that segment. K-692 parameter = 3.20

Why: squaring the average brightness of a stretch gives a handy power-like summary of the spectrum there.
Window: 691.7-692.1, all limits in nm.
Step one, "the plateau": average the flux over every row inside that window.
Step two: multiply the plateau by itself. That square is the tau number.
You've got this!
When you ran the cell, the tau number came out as 2.61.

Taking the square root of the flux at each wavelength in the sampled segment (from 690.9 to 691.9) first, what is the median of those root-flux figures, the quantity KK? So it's 1.27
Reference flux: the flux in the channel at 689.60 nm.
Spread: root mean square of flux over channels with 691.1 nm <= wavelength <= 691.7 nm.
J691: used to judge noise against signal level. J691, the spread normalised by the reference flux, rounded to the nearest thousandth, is 1.024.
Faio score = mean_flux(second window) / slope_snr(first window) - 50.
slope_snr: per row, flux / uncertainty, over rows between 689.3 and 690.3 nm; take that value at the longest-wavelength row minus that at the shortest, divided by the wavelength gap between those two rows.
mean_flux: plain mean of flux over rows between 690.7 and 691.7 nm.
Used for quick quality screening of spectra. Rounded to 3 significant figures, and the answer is -49.3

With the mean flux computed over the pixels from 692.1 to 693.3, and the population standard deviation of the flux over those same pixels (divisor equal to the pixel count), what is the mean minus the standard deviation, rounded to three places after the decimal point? 1.567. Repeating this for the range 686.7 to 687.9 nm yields 1.584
